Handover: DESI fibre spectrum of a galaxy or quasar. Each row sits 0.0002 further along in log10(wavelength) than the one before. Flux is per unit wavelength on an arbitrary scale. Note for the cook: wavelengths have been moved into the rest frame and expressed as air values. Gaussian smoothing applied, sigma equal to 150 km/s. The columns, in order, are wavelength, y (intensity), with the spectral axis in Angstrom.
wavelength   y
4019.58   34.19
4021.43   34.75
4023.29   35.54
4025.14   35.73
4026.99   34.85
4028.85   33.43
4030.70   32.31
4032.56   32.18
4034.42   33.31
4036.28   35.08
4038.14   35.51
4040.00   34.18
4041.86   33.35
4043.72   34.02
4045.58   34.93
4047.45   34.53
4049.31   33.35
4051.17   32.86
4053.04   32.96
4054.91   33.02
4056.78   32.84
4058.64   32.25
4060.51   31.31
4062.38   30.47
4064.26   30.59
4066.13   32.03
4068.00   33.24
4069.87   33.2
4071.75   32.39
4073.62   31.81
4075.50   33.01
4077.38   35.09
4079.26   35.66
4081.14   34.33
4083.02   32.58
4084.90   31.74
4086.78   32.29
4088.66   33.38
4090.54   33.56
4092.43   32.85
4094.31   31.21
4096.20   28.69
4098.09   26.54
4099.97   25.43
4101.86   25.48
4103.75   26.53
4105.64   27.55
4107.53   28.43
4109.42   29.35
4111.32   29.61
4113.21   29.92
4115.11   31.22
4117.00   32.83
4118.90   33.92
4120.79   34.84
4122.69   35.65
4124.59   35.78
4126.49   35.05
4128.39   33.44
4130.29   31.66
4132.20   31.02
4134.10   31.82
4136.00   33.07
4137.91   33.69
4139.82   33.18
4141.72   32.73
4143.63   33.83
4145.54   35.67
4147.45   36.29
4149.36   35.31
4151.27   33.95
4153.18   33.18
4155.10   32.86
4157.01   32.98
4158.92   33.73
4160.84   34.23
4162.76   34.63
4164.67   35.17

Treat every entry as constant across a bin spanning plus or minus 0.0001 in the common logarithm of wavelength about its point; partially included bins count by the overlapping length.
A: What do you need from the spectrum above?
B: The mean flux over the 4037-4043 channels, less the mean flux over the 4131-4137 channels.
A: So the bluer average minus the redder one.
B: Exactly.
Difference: 2.4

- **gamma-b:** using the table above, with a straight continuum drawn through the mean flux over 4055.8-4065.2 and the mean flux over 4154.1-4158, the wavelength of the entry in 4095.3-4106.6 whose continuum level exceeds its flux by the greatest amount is 4099.97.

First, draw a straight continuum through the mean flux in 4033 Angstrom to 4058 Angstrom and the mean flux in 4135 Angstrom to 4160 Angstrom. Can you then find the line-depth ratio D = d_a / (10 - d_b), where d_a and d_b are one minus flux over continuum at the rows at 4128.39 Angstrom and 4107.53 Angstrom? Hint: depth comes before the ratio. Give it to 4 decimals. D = 0.0013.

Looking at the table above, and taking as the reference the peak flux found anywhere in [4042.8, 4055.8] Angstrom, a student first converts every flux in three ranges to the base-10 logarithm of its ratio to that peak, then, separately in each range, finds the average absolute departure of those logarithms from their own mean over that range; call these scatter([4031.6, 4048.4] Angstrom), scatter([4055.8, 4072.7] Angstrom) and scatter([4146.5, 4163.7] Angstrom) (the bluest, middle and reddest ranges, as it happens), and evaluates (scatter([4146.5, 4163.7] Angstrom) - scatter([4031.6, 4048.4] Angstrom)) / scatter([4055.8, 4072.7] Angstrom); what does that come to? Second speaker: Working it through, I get 0.1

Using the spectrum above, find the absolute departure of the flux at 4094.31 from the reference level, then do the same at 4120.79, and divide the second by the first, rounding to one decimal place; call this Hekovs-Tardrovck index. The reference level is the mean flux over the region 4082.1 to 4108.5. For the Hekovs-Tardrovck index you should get 3.5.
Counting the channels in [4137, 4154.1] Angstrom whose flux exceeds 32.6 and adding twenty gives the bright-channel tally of 29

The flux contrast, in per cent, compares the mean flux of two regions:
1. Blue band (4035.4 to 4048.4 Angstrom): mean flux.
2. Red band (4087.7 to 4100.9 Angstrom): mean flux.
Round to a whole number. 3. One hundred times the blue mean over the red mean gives 114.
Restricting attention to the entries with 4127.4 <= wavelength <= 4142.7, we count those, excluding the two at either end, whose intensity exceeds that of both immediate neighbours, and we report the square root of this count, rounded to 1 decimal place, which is 1.0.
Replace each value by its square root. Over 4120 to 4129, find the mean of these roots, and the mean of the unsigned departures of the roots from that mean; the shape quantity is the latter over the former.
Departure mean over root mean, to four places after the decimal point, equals 0.0093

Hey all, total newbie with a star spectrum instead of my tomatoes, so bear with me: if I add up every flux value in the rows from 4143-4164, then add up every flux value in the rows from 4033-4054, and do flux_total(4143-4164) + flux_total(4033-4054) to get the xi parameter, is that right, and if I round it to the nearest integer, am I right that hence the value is 751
